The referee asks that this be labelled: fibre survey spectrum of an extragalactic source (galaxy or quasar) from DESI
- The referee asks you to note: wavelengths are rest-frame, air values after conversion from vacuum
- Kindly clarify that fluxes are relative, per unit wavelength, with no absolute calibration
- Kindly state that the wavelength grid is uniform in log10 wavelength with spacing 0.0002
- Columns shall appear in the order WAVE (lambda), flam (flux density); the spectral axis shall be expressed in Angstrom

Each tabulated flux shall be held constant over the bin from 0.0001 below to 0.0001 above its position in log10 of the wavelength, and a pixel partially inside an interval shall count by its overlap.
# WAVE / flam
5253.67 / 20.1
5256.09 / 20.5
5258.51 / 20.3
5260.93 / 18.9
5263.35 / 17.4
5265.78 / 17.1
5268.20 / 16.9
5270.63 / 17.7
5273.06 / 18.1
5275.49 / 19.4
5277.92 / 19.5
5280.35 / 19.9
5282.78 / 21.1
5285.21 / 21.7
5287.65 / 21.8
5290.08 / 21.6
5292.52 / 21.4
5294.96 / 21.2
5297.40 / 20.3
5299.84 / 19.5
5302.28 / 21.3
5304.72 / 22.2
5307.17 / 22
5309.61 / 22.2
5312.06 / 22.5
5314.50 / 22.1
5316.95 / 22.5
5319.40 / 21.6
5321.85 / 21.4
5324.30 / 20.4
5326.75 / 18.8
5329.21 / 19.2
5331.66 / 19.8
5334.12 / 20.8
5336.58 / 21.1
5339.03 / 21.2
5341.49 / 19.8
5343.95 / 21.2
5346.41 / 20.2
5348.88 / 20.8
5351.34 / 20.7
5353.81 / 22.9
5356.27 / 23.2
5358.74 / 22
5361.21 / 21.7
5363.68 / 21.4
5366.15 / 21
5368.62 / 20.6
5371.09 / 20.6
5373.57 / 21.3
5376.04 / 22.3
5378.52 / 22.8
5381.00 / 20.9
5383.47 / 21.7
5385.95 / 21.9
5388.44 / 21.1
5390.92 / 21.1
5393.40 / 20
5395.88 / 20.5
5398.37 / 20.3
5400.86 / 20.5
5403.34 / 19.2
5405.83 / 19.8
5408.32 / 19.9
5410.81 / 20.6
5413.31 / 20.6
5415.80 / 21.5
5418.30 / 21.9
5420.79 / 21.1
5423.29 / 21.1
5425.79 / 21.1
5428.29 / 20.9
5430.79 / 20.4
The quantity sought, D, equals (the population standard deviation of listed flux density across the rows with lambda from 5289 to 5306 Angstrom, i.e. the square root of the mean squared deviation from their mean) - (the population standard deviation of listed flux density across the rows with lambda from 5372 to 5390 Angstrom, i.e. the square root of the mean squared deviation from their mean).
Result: 0.2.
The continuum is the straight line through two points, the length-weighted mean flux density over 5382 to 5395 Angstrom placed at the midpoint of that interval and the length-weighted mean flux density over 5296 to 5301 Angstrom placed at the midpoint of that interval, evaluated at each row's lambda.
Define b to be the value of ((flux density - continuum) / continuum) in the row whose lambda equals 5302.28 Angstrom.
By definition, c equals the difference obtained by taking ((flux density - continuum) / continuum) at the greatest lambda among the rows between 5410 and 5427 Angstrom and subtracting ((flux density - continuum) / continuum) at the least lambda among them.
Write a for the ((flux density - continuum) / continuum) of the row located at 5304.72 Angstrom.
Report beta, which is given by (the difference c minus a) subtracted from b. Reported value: 0.16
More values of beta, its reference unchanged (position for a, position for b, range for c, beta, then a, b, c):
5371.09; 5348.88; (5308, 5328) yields 0.17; -0.02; 0.01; -0.18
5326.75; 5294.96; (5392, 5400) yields -0.02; -0.08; 0.07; 0.01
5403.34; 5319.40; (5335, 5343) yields 0.03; -0.10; 0.07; -0.07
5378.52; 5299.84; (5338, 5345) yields 0.06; 0.08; -0.02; 0.00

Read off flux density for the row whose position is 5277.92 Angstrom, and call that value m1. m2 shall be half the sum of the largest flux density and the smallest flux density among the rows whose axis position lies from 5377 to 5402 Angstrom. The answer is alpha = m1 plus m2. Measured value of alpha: 41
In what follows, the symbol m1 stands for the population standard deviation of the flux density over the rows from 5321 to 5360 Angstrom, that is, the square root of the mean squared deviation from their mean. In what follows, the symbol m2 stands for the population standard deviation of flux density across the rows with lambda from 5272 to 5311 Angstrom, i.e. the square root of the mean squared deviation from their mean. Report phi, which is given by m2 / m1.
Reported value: 1.0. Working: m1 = 1.16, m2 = 1.18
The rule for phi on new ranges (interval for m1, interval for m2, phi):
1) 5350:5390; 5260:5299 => 2.1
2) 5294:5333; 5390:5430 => 0.6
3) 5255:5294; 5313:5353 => 0.6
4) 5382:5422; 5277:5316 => 1.2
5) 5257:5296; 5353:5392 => 0.5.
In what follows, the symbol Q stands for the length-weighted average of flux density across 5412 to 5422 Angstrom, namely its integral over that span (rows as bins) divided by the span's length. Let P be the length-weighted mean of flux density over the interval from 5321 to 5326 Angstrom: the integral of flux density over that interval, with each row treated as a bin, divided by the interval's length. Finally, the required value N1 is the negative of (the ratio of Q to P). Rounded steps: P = 20.7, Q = 21.3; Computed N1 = -1.03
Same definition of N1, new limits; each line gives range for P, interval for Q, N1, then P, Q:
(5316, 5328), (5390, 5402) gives -0.98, 20.9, 20.5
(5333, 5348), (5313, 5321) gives -1.06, 20.7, 22.1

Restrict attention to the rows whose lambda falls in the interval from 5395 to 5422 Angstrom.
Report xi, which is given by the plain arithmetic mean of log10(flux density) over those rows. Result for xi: 1.312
